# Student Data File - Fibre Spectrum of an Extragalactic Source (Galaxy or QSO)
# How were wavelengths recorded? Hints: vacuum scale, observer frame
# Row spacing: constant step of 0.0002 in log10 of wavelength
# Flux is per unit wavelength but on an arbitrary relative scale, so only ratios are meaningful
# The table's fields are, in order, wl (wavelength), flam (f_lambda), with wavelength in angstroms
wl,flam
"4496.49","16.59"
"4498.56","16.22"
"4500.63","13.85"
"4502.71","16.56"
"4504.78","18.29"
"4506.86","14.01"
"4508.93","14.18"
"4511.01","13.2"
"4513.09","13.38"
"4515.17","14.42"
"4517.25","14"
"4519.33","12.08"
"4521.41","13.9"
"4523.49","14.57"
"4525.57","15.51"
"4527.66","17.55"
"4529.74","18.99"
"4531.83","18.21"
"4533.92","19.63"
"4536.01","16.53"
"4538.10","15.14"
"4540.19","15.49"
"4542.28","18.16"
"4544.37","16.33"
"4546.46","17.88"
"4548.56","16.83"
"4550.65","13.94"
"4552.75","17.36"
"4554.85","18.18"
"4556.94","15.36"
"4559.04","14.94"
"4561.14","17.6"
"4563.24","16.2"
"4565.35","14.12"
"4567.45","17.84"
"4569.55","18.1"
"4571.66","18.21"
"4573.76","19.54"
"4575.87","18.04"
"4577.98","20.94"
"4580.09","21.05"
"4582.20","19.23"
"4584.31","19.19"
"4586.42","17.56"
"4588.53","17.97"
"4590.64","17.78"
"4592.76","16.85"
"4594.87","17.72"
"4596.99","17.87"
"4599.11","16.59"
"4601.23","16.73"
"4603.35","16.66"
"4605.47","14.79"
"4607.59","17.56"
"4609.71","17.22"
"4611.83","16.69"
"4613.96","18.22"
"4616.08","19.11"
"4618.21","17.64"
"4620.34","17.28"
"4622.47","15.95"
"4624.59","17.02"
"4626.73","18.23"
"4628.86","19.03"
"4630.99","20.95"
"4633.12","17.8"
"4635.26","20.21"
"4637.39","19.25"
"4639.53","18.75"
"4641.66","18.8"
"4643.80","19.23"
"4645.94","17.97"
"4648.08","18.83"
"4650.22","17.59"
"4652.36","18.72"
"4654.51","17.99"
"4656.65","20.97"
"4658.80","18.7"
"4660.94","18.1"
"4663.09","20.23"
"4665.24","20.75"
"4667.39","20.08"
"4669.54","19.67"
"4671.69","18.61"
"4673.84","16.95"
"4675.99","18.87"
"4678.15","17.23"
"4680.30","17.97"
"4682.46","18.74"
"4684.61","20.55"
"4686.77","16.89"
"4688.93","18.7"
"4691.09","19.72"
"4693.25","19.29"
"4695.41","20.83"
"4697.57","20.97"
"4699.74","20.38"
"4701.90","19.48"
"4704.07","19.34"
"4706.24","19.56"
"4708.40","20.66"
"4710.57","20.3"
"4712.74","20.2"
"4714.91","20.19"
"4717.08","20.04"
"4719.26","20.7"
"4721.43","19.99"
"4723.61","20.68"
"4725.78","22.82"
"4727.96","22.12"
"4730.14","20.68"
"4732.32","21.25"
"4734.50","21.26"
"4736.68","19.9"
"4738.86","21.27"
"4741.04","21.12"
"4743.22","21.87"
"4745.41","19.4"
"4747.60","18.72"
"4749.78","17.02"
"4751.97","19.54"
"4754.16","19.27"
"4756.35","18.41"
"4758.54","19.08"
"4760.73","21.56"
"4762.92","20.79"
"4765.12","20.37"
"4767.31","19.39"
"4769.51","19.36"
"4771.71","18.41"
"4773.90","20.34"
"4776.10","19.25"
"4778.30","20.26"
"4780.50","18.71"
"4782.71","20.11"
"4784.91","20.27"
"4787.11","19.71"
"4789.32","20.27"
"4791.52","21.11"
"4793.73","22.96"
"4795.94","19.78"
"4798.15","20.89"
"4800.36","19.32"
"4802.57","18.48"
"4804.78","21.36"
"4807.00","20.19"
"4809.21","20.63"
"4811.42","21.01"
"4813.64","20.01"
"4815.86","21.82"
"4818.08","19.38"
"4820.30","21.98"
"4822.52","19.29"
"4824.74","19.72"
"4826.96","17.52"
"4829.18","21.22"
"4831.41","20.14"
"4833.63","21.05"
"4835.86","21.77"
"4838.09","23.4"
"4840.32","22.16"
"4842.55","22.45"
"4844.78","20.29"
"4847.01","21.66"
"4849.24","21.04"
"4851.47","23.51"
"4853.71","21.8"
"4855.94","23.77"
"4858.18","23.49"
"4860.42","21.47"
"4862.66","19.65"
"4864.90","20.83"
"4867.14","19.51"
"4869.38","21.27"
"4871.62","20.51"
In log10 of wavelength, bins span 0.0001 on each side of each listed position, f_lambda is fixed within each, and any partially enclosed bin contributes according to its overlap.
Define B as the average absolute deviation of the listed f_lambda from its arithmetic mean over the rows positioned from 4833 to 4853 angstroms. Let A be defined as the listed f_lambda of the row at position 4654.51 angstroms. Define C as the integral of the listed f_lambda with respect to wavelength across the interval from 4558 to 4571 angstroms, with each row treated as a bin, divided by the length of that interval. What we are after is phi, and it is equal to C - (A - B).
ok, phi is -0.6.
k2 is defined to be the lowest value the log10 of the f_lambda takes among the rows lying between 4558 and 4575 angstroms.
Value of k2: 1.15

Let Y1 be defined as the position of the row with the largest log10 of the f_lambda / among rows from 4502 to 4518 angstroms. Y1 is 4504.78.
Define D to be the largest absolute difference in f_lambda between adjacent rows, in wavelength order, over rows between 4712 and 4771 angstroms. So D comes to 2.5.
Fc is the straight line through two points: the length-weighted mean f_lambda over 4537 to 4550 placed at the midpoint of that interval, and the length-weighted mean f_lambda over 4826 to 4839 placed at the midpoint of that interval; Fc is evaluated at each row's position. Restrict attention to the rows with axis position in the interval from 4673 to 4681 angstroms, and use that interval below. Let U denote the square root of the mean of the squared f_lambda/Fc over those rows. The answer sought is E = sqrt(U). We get 0.98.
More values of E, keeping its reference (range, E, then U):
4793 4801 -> 1.01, 1.02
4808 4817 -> 1.01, 1.02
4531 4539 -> 1.03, 1.06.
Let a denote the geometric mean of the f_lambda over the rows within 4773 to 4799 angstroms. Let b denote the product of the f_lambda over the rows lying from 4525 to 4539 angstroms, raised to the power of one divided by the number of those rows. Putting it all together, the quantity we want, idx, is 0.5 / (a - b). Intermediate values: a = 20.3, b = 17.3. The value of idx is 0.2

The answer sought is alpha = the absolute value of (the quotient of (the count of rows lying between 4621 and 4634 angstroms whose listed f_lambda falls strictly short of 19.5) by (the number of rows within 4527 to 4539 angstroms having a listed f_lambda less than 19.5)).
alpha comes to 1.00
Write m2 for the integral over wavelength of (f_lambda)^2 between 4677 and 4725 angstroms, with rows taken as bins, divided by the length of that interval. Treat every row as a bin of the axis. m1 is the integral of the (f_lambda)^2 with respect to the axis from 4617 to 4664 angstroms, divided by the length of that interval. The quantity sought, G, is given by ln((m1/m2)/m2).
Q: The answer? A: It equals -6.1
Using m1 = 347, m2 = 388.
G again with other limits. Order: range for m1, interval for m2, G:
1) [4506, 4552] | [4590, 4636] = -6.0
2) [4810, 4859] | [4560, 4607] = -5.4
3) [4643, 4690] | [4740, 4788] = -6.1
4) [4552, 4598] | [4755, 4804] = -6.2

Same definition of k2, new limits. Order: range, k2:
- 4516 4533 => 1.08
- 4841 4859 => 1.31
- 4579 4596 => 1.23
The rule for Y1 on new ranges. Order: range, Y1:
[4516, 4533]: 4529.74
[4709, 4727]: 4725.78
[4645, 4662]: 4656.65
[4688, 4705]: 4697.57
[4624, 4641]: 4630.99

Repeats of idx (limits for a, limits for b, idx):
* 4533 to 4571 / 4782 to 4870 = -0.1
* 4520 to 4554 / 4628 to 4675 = -0.2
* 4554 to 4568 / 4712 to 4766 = -0.1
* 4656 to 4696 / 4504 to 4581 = 0.2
